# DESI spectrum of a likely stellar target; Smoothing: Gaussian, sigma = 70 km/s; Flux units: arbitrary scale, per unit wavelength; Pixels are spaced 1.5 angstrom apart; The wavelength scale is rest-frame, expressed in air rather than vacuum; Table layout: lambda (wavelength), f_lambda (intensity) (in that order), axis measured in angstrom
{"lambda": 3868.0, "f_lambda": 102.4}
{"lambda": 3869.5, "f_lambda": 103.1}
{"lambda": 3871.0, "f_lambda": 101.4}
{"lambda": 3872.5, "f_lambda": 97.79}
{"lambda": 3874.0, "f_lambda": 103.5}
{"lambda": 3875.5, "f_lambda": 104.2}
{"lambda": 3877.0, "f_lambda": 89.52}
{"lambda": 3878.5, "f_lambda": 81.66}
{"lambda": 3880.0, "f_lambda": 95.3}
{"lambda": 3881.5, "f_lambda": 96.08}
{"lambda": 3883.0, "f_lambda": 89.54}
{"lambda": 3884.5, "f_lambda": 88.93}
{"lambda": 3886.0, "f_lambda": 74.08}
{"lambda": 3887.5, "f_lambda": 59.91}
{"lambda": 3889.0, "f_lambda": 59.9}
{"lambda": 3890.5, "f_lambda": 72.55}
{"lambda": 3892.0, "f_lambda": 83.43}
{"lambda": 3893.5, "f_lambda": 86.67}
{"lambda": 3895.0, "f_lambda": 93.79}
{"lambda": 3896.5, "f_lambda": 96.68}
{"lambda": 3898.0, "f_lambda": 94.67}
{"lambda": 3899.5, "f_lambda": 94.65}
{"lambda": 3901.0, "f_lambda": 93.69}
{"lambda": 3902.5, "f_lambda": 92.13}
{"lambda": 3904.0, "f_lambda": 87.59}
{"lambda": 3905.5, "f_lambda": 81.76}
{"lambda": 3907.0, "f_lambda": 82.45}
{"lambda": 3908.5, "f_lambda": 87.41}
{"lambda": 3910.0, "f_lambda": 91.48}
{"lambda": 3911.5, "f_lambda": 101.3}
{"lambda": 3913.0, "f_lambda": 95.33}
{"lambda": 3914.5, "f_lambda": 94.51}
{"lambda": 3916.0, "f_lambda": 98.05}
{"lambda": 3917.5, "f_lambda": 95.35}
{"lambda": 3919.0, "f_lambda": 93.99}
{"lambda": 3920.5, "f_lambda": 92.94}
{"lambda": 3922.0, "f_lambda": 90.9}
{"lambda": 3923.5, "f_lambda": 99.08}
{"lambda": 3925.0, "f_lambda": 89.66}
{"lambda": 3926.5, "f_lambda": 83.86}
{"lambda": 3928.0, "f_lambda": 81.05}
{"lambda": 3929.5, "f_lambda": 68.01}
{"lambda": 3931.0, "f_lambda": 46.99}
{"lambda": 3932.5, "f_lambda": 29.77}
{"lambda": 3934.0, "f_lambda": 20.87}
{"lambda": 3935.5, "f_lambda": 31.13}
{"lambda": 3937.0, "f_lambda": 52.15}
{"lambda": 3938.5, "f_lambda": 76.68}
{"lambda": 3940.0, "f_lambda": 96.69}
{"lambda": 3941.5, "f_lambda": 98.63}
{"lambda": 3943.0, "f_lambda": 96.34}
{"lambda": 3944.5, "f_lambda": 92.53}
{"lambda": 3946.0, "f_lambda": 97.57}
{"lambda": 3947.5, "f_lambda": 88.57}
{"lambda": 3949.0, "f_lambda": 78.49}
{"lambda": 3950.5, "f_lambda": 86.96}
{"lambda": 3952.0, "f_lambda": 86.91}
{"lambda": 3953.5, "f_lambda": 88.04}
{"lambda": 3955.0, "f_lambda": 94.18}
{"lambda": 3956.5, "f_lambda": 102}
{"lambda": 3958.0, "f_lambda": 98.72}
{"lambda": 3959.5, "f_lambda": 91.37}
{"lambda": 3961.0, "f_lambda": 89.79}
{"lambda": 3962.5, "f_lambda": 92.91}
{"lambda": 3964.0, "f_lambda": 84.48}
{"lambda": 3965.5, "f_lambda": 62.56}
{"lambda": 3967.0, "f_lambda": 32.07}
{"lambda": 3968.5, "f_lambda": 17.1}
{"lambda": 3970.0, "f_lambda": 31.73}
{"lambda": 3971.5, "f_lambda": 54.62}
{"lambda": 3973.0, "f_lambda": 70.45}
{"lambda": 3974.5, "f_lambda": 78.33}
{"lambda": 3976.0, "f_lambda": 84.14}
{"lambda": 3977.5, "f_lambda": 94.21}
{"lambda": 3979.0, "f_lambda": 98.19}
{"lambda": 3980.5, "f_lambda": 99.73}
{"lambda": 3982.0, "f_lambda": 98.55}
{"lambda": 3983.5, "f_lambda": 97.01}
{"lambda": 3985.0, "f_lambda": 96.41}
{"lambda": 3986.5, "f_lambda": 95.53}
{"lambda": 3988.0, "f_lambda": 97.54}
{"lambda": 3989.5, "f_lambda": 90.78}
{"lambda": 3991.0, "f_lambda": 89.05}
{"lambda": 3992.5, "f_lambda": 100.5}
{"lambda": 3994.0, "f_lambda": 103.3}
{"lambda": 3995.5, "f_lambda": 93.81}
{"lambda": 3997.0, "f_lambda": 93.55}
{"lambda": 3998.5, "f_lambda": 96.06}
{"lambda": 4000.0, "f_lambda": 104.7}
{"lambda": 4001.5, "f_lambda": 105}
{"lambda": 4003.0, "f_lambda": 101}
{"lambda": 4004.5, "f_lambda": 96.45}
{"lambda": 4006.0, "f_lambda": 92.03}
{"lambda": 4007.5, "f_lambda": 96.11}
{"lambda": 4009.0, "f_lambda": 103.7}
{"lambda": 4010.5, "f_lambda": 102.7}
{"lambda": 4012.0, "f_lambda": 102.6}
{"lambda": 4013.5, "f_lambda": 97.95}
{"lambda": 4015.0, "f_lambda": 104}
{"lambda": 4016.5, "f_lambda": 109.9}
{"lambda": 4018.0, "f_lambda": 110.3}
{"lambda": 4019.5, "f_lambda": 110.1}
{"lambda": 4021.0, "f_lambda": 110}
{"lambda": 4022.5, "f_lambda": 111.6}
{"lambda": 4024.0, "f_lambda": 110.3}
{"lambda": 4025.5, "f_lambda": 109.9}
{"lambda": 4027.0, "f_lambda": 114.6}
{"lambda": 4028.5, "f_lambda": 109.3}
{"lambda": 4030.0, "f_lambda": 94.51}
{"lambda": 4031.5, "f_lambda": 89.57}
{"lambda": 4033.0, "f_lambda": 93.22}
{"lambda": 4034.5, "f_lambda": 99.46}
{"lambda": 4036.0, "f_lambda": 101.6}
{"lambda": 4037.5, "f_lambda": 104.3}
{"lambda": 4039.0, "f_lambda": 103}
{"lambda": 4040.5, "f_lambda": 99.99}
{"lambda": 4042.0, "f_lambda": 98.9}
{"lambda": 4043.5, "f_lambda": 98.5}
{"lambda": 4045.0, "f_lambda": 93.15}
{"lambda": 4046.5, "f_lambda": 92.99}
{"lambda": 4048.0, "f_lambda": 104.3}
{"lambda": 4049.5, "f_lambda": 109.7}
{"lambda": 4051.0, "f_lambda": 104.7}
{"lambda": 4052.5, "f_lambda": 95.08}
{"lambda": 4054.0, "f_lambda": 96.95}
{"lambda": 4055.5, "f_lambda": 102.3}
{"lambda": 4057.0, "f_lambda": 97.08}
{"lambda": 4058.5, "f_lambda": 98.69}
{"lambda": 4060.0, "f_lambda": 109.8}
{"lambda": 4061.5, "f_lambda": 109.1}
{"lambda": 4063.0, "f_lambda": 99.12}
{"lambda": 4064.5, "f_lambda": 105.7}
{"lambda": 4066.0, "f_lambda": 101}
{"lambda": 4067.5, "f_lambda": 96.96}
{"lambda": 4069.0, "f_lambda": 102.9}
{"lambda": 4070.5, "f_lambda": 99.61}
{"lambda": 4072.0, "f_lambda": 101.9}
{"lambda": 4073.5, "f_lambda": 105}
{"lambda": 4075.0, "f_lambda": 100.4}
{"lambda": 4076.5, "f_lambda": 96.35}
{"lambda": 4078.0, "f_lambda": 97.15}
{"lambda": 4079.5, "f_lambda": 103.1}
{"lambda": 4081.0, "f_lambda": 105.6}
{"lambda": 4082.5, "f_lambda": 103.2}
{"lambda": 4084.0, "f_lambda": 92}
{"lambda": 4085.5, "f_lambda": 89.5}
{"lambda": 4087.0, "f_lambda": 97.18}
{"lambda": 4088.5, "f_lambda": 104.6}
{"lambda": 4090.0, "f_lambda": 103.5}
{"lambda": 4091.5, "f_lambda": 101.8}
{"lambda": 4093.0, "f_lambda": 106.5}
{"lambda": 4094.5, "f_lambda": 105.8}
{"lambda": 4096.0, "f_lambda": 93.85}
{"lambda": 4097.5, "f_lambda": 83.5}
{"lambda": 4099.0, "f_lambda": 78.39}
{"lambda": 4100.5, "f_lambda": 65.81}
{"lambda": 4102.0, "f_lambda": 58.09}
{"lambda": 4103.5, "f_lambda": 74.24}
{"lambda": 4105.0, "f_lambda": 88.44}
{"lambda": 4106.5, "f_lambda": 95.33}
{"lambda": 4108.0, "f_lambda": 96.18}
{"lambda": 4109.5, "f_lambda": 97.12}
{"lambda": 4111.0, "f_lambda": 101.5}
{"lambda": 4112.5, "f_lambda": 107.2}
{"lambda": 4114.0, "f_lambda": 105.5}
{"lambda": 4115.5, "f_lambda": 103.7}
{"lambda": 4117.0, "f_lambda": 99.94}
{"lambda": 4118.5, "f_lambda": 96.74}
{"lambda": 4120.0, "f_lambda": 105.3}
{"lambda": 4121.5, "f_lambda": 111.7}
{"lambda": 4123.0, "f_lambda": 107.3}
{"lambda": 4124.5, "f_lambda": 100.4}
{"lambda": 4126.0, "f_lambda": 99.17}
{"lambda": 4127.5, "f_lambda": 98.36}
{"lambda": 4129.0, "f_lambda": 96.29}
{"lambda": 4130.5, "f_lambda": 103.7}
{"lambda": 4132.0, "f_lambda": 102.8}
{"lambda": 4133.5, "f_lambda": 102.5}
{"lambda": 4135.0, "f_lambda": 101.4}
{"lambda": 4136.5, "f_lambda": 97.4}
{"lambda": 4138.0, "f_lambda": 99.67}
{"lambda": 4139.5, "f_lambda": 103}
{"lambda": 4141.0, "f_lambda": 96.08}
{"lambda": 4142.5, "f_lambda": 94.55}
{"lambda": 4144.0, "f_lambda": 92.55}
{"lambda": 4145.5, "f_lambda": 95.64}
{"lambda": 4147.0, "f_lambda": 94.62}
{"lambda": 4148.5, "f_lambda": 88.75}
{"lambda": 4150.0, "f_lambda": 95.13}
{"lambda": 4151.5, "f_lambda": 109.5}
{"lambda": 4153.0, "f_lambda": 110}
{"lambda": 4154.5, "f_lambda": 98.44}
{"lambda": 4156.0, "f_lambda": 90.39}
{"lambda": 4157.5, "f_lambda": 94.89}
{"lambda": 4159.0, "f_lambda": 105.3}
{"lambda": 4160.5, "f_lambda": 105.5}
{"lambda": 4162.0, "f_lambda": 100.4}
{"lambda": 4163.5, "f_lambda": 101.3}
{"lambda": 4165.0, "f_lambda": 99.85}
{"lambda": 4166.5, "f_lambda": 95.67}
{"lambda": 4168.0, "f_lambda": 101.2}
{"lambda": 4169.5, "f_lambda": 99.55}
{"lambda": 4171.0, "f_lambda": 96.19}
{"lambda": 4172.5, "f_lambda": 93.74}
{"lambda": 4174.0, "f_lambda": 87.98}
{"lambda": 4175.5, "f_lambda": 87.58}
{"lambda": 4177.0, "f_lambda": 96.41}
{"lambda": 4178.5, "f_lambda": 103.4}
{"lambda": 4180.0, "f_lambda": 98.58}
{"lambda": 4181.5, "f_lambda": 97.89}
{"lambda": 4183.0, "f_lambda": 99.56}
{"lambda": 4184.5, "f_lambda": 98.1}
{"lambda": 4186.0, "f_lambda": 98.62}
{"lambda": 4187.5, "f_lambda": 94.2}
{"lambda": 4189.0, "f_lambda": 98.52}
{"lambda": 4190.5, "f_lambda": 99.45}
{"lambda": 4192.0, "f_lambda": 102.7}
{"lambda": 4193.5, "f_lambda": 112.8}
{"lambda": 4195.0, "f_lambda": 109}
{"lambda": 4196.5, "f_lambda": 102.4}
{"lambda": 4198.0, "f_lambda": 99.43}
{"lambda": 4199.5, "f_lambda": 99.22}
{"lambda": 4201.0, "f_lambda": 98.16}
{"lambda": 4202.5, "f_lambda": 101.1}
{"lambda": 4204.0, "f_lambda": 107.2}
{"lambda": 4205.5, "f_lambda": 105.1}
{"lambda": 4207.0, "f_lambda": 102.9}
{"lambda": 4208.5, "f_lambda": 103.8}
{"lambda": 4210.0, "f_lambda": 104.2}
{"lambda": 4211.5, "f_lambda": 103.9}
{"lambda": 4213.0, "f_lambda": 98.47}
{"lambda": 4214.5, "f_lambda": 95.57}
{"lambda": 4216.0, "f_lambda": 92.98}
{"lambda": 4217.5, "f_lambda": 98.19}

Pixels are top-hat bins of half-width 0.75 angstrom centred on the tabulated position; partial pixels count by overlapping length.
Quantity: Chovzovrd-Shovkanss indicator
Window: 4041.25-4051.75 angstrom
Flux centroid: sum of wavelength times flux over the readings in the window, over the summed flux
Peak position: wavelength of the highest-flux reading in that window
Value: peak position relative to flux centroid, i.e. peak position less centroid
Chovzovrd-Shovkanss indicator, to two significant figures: 2.9 angstrom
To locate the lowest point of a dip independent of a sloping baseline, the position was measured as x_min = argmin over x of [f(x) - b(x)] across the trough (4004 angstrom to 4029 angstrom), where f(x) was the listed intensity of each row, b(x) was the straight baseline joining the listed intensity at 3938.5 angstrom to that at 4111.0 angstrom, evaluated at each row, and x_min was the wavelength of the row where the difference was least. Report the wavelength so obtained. 4006.0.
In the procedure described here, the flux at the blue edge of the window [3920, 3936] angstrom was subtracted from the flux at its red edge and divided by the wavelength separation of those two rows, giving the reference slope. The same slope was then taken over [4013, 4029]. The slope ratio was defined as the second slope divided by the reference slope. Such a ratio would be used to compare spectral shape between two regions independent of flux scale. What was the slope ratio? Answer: -0.2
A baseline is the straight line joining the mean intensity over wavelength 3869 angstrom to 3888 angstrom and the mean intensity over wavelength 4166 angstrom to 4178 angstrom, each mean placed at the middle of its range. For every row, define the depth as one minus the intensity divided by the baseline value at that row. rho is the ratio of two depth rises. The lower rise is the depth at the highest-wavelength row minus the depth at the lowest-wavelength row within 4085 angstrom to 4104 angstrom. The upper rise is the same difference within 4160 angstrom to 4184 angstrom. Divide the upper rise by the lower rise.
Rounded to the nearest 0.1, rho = 0.4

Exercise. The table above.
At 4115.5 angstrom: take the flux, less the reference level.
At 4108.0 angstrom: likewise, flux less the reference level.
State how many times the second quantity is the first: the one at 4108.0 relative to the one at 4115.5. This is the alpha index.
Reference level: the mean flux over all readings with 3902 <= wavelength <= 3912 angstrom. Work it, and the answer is 0.5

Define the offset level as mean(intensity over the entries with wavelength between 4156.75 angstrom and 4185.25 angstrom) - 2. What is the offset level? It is 96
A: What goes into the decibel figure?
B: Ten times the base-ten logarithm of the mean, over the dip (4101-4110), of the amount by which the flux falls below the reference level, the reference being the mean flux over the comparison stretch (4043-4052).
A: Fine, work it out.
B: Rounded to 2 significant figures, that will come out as 12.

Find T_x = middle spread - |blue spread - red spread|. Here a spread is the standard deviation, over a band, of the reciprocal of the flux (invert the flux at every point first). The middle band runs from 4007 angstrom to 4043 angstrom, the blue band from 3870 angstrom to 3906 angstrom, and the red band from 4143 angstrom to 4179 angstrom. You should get -0.001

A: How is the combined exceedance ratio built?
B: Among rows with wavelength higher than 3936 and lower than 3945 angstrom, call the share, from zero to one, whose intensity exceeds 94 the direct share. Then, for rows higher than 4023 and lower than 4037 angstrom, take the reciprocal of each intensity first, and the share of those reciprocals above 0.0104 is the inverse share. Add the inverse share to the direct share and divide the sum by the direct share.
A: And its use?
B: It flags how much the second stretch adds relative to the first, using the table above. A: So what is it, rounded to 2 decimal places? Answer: 1.67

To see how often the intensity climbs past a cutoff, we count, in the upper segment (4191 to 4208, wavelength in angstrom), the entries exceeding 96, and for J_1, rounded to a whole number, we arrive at 11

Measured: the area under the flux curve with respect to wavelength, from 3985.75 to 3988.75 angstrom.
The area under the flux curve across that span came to 290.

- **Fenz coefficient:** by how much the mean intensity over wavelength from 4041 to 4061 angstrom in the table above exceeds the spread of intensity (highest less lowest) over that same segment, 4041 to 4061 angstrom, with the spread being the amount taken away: 83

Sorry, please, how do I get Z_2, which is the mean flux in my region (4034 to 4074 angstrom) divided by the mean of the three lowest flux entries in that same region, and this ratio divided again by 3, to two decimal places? 0.36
